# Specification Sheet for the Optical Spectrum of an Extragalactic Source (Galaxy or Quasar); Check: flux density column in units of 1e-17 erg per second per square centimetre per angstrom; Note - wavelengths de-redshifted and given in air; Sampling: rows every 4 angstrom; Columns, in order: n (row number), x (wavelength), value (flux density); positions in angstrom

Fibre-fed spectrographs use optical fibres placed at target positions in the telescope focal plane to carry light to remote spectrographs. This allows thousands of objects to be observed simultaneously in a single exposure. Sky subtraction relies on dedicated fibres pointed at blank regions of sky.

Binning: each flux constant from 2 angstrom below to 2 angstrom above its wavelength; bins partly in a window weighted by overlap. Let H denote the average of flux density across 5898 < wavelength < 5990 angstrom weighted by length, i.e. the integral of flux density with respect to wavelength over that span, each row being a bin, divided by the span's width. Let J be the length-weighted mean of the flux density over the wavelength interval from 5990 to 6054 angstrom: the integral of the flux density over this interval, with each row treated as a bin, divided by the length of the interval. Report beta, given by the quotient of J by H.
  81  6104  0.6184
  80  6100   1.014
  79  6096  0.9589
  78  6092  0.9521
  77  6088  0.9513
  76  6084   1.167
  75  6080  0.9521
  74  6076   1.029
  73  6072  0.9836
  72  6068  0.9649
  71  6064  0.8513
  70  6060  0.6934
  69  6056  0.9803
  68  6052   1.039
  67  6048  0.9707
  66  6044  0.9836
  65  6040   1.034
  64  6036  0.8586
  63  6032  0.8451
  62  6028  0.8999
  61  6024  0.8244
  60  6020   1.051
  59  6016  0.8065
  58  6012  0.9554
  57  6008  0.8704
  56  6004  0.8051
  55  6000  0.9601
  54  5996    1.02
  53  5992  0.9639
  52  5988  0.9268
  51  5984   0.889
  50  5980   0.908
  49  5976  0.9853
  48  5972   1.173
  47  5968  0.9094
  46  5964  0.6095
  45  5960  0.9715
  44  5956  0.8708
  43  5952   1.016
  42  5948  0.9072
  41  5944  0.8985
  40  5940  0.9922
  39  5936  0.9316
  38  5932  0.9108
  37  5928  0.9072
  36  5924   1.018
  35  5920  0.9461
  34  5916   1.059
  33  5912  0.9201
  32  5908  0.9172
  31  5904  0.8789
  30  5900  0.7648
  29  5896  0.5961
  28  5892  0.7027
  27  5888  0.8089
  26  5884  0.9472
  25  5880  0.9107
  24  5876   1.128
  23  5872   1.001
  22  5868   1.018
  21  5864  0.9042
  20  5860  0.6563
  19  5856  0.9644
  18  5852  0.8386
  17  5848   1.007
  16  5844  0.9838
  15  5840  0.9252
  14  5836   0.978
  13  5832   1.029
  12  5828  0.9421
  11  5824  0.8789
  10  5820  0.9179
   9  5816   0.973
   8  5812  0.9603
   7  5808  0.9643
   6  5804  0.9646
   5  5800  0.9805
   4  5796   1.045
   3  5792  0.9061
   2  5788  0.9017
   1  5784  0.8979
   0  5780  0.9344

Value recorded 1.00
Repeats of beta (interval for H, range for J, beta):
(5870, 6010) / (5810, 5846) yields 1.04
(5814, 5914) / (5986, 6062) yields 1.02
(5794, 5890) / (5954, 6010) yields 0.97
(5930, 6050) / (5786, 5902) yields 0.99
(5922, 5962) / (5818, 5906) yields 0.95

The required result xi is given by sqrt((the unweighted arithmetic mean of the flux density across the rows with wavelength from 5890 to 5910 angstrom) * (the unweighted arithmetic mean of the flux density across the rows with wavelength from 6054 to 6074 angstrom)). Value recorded 0.831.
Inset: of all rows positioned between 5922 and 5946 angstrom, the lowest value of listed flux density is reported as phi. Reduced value 0.8985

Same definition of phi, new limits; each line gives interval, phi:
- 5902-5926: 0.8789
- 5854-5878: 0.6563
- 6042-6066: 0.6934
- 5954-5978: 0.6095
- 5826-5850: 0.9252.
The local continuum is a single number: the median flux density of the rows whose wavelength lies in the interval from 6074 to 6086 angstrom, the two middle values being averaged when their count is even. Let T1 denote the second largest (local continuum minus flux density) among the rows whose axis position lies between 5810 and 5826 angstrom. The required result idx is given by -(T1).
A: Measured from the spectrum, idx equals -0.111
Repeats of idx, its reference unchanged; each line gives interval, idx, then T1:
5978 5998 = -0.121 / 0.121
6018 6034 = -0.184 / 0.184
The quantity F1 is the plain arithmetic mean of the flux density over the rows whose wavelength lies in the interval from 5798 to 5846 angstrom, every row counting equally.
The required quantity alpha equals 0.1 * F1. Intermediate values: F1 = 0.958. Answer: 0.0958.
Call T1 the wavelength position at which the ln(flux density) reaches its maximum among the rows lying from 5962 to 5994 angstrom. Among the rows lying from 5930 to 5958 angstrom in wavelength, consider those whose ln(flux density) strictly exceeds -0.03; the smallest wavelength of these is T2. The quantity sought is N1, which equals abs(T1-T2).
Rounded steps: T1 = 5972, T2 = 5940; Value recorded 32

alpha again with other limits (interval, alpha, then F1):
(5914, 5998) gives 0.0944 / 0.944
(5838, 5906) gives 0.0884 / 0.884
